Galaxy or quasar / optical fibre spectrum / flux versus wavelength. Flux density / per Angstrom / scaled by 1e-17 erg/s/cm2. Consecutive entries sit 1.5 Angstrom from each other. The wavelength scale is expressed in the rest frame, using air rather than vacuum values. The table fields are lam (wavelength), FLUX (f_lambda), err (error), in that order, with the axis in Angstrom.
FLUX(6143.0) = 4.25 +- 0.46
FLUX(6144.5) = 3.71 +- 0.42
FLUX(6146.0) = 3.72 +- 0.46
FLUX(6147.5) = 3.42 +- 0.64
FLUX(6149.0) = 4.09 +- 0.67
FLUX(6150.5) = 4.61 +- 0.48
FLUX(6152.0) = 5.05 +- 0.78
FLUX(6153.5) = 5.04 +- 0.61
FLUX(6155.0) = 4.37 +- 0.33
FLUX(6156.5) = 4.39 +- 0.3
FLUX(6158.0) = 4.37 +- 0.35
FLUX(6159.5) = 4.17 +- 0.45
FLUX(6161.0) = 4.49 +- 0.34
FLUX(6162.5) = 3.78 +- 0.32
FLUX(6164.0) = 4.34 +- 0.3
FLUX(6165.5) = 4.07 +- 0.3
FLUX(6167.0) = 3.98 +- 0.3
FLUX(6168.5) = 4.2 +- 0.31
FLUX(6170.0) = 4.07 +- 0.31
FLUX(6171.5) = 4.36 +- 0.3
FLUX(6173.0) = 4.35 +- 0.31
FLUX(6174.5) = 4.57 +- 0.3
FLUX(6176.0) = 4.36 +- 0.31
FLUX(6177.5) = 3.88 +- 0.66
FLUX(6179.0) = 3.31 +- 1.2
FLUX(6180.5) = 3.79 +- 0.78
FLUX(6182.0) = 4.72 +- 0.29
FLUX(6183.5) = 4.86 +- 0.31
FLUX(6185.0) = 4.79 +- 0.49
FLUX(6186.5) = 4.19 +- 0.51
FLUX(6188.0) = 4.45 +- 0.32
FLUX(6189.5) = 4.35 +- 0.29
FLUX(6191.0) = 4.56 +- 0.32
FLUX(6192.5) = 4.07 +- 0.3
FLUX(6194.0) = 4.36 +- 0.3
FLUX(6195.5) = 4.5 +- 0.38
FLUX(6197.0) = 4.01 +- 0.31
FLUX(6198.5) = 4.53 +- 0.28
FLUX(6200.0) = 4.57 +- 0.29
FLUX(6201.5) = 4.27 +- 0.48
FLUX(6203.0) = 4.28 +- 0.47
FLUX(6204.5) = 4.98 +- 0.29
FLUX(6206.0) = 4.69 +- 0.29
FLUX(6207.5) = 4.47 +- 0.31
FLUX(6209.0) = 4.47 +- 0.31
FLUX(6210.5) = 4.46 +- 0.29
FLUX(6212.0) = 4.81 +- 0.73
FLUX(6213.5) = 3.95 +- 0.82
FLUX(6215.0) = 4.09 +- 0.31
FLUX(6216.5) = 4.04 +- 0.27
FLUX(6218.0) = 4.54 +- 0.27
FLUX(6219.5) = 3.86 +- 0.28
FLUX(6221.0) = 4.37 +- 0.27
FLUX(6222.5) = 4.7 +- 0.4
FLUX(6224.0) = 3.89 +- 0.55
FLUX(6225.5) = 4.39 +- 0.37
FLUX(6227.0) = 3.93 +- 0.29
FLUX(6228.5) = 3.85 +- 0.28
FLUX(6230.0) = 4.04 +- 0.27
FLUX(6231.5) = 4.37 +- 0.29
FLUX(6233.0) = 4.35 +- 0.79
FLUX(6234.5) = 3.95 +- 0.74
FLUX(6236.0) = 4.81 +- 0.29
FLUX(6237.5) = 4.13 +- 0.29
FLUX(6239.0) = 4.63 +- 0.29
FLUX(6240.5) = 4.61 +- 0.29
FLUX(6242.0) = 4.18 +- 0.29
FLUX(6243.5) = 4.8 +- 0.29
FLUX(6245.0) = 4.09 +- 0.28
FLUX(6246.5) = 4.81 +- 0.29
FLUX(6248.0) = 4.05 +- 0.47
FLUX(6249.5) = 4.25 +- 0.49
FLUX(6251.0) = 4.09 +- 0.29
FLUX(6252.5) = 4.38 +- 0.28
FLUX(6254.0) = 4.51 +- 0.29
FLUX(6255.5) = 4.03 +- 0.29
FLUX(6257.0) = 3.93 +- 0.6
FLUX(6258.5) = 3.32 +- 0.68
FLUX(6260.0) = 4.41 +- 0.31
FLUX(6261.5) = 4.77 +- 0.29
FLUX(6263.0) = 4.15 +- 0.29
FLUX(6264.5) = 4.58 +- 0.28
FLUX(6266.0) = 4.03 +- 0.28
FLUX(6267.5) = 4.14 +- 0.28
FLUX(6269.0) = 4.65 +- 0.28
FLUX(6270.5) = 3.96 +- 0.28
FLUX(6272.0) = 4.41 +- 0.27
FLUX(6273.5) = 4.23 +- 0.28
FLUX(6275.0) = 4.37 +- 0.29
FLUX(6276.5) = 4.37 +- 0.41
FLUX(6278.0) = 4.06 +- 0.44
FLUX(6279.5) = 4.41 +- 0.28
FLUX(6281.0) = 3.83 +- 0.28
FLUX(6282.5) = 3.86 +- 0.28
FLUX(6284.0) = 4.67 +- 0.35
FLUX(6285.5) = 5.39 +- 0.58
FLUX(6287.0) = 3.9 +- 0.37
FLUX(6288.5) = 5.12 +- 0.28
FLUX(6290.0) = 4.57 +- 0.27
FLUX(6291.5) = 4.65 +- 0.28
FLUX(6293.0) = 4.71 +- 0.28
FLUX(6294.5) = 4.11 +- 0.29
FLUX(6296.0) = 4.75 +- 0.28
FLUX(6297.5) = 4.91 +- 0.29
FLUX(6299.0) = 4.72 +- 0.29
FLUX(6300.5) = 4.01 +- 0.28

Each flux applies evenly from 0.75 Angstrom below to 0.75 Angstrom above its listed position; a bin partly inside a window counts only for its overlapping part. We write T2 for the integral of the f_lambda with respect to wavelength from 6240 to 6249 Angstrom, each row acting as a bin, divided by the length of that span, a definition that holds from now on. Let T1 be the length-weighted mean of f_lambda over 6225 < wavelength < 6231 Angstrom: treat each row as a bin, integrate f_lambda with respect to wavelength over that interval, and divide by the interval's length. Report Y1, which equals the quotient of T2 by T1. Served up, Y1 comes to 1.09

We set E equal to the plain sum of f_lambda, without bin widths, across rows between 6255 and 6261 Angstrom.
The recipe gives 15.7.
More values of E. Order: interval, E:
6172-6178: 17.2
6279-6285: 16.8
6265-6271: 16.8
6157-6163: 16.8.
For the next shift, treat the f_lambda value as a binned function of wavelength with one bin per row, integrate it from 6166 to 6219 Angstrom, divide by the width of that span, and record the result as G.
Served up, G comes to 4.34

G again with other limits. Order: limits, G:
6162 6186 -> 4.22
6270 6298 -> 4.44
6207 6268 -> 4.27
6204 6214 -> 4.55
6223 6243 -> 4.25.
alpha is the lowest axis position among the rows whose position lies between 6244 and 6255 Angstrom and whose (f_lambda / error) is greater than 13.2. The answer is 6245.0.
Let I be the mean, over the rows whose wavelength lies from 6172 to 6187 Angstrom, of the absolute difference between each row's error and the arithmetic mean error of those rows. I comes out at 0.22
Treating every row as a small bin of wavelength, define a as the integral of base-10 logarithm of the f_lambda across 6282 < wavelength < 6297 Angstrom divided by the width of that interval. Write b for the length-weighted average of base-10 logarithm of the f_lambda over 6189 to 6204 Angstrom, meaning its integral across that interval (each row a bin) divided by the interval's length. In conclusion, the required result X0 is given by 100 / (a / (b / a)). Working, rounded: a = 0.660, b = 0.639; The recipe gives 147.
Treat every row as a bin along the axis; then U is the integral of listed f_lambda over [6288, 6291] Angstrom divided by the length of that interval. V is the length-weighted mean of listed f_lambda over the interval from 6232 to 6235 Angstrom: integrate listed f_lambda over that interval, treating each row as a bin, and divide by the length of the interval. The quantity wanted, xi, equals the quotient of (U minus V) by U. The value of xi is 0.13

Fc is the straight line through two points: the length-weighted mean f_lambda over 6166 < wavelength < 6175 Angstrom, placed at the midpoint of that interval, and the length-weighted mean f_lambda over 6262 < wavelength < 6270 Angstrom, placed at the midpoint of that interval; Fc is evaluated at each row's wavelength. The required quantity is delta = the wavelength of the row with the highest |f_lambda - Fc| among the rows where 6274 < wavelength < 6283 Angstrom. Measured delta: 6281.0 Angstrom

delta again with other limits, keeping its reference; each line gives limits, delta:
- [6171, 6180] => 6179.0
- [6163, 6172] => 6167.0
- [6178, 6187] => 6179.0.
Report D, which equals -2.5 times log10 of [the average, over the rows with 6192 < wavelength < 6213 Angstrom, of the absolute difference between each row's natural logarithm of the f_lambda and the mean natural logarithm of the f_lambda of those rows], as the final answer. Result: 3.42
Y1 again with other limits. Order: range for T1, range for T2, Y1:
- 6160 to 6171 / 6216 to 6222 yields 1.02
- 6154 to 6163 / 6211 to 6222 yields 0.99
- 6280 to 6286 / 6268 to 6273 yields 0.98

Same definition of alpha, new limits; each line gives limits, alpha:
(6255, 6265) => 6255.5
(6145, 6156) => 6155.0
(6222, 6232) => 6227.0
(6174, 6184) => 6174.5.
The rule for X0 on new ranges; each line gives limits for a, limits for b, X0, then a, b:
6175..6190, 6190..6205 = 163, 0.628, 0.643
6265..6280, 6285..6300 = 168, 0.629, 0.667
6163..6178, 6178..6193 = 162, 0.624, 0.631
